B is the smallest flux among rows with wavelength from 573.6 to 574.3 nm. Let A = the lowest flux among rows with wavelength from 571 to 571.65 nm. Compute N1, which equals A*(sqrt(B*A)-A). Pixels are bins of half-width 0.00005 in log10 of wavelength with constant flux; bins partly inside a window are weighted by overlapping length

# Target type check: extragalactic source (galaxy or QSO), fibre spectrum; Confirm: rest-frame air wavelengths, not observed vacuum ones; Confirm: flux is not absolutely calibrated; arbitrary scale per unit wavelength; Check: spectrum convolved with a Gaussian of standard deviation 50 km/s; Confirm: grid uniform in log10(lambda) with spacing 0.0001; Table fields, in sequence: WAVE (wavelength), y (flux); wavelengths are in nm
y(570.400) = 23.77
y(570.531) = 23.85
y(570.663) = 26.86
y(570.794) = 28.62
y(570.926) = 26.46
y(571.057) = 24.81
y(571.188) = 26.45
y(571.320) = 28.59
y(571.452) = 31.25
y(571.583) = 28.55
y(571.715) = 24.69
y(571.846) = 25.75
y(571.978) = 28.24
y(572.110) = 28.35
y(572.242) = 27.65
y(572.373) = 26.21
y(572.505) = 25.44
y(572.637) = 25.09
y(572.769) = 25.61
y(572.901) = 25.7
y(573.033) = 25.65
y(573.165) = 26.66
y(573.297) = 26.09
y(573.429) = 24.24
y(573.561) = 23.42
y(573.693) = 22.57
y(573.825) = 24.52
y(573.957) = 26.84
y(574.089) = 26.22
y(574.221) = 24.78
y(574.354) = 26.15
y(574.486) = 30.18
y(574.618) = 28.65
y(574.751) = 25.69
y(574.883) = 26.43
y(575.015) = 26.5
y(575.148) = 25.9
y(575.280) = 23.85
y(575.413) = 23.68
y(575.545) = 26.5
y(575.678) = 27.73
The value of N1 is -28.4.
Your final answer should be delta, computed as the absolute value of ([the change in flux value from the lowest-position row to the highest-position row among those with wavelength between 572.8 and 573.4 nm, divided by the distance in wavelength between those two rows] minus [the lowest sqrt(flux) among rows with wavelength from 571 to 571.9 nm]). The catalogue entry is 4.0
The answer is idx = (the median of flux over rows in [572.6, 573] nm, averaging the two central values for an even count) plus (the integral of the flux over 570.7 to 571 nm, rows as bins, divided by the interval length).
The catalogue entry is 53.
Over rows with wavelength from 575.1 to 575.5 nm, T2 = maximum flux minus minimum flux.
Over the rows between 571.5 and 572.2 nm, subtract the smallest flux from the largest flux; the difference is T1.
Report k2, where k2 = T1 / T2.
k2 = 1.7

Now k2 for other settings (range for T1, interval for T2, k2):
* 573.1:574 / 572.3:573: 3.8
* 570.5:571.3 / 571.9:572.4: 2.2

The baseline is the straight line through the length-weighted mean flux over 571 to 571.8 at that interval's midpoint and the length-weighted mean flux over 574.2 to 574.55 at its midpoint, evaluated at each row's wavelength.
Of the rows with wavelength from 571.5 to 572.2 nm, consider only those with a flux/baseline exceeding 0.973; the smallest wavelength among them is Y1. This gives 571.583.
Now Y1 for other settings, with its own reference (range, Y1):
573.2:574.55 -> 573.957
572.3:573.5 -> 573.165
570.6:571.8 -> 570.663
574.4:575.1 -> 574.486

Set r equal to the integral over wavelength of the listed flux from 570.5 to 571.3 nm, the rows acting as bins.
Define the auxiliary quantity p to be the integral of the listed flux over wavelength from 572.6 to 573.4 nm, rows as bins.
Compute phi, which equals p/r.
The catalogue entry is 0.97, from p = 20.6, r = 21.1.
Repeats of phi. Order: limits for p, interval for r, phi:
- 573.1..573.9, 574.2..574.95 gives 0.97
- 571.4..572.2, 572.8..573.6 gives 1.09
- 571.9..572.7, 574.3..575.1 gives 0.98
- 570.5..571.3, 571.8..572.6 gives 0.98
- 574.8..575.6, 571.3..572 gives 1.05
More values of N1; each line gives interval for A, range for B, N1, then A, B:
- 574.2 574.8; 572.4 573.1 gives 3.8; 24.78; 25.09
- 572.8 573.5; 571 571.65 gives 6.9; 24.24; 24.81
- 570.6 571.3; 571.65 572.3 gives -1.5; 24.81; 24.69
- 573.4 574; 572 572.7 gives 27.7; 22.57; 25.09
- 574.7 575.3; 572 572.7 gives 14.6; 23.85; 25.09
